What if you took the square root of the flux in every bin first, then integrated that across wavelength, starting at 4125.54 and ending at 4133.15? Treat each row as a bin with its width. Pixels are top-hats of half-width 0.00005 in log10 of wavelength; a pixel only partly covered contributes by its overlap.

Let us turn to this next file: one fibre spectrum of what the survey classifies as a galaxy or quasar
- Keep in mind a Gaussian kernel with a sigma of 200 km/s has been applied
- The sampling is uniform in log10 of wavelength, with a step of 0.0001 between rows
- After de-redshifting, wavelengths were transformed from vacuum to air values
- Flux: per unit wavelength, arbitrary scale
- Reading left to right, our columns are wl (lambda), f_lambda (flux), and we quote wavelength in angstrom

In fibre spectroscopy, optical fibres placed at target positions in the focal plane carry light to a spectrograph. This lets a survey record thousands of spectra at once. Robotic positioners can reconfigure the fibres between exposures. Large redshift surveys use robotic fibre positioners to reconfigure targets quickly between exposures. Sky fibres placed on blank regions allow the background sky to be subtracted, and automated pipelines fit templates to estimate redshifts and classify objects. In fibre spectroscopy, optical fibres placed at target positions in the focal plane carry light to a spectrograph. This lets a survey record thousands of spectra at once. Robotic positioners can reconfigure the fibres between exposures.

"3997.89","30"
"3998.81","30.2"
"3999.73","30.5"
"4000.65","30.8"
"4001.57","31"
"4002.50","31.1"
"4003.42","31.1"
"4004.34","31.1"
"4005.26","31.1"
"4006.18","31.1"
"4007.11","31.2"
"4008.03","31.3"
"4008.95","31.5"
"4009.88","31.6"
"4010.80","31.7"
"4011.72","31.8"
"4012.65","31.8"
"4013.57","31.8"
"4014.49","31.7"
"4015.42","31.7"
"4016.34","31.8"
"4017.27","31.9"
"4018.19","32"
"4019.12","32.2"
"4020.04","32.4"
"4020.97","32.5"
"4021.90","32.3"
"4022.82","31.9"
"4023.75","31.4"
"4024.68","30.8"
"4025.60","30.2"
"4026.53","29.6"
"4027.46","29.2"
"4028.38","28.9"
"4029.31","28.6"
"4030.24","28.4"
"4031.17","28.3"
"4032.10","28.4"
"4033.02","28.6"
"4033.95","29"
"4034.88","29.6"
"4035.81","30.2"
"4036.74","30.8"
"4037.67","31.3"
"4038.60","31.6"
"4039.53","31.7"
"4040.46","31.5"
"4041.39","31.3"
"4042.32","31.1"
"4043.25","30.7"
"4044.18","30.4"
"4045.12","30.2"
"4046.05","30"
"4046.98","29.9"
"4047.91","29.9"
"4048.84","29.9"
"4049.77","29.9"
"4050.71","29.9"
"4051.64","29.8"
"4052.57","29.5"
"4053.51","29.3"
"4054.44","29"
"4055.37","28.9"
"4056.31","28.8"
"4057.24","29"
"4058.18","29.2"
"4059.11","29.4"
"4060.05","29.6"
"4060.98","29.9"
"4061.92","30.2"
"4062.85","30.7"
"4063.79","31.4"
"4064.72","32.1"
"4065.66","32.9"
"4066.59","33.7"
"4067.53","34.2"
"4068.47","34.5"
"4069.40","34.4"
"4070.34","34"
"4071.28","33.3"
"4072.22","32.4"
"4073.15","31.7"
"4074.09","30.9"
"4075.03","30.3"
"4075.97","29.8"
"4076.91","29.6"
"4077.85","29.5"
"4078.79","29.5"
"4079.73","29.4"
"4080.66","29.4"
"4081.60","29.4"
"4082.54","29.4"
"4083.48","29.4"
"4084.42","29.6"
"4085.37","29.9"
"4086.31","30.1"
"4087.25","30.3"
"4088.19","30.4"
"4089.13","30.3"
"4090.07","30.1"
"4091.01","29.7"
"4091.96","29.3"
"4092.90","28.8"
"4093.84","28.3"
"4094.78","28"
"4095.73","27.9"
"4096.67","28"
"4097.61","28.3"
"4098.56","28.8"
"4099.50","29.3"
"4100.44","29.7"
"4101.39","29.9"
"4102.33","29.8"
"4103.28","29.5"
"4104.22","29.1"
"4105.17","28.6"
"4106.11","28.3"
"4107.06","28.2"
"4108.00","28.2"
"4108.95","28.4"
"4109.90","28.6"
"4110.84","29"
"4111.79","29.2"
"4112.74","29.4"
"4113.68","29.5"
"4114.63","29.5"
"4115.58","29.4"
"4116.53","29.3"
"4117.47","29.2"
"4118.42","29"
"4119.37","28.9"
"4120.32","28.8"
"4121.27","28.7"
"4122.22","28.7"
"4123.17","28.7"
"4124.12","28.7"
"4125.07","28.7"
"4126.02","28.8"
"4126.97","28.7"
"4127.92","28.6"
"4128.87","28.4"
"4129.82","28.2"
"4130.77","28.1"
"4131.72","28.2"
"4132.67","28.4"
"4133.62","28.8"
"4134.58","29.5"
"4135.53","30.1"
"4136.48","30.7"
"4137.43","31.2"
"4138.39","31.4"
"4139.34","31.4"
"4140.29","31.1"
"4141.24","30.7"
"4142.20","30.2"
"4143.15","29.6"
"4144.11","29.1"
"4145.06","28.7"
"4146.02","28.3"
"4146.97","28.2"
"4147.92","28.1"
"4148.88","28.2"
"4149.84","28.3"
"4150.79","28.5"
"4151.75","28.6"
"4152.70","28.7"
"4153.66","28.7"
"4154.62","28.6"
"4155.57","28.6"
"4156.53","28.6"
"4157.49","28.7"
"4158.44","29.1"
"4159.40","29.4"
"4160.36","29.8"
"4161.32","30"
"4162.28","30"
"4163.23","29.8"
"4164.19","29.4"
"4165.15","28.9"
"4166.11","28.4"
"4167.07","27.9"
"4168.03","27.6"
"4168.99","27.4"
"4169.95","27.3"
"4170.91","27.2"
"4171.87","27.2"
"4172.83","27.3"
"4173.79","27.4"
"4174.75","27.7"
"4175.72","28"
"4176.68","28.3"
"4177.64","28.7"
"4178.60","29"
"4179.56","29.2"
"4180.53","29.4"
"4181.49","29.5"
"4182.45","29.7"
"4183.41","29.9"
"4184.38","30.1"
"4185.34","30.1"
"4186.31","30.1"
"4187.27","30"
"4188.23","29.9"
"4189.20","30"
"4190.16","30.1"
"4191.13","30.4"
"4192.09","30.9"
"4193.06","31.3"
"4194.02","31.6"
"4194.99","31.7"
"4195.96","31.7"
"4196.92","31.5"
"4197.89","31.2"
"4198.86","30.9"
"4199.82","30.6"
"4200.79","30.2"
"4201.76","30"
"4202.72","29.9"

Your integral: 40.6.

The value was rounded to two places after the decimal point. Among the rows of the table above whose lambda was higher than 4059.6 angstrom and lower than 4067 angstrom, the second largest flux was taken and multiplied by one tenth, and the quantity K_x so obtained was 3.29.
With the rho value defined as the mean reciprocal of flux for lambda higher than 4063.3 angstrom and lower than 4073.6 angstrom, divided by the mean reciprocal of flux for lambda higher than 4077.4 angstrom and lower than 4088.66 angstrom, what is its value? 0.897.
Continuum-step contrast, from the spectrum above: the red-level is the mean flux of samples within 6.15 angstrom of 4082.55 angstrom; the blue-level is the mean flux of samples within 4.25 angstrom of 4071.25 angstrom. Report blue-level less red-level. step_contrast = 3.2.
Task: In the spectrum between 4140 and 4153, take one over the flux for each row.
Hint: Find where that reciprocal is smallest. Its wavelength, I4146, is 4140.29 angstrom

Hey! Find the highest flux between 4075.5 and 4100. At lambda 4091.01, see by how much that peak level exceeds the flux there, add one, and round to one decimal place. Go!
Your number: 1.7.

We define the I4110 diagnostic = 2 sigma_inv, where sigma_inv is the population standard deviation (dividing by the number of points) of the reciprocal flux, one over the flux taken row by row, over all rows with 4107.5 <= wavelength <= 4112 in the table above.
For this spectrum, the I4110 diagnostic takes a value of 0.0009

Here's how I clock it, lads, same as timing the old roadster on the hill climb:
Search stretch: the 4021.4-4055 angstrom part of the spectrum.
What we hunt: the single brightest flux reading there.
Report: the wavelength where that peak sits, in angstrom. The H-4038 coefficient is 4021.90 angstrom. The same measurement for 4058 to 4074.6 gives 4068.47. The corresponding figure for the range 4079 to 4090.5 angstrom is 4088.19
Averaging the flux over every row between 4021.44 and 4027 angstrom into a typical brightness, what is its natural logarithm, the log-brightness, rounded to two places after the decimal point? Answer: 3.44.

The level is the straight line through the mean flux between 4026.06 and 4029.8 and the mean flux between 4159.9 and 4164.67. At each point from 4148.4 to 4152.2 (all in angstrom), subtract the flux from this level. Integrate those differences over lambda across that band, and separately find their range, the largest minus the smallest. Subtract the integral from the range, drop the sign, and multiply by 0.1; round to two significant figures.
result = 0.47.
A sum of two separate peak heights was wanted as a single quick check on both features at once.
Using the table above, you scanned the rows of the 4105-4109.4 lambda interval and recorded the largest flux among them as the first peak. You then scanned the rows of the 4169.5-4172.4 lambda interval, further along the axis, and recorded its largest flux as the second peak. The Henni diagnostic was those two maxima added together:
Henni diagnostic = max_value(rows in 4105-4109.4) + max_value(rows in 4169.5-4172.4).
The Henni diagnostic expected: 55.9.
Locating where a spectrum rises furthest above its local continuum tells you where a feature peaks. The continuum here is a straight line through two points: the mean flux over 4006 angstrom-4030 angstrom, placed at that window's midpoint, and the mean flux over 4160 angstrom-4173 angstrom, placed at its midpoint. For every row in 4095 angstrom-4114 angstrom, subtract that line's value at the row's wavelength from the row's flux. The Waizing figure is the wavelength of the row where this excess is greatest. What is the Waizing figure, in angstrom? 4101.39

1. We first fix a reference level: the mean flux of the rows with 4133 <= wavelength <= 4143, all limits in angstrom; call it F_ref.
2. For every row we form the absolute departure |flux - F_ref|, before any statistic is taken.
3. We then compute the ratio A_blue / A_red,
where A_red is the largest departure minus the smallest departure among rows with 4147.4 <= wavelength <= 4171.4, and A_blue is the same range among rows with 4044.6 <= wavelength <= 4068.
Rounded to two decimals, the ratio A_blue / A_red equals 1.25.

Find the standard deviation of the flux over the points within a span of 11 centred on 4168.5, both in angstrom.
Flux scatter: 0.9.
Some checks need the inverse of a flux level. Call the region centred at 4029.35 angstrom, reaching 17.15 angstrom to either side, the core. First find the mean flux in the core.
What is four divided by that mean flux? 0.130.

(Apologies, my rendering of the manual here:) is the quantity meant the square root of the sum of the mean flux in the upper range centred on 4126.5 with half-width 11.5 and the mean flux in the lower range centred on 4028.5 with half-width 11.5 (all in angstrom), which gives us 7.71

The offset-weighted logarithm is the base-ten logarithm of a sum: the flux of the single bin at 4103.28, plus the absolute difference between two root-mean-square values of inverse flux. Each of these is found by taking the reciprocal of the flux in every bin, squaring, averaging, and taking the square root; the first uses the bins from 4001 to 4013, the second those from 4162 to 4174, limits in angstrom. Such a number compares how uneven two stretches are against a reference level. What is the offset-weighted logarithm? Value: 1.47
